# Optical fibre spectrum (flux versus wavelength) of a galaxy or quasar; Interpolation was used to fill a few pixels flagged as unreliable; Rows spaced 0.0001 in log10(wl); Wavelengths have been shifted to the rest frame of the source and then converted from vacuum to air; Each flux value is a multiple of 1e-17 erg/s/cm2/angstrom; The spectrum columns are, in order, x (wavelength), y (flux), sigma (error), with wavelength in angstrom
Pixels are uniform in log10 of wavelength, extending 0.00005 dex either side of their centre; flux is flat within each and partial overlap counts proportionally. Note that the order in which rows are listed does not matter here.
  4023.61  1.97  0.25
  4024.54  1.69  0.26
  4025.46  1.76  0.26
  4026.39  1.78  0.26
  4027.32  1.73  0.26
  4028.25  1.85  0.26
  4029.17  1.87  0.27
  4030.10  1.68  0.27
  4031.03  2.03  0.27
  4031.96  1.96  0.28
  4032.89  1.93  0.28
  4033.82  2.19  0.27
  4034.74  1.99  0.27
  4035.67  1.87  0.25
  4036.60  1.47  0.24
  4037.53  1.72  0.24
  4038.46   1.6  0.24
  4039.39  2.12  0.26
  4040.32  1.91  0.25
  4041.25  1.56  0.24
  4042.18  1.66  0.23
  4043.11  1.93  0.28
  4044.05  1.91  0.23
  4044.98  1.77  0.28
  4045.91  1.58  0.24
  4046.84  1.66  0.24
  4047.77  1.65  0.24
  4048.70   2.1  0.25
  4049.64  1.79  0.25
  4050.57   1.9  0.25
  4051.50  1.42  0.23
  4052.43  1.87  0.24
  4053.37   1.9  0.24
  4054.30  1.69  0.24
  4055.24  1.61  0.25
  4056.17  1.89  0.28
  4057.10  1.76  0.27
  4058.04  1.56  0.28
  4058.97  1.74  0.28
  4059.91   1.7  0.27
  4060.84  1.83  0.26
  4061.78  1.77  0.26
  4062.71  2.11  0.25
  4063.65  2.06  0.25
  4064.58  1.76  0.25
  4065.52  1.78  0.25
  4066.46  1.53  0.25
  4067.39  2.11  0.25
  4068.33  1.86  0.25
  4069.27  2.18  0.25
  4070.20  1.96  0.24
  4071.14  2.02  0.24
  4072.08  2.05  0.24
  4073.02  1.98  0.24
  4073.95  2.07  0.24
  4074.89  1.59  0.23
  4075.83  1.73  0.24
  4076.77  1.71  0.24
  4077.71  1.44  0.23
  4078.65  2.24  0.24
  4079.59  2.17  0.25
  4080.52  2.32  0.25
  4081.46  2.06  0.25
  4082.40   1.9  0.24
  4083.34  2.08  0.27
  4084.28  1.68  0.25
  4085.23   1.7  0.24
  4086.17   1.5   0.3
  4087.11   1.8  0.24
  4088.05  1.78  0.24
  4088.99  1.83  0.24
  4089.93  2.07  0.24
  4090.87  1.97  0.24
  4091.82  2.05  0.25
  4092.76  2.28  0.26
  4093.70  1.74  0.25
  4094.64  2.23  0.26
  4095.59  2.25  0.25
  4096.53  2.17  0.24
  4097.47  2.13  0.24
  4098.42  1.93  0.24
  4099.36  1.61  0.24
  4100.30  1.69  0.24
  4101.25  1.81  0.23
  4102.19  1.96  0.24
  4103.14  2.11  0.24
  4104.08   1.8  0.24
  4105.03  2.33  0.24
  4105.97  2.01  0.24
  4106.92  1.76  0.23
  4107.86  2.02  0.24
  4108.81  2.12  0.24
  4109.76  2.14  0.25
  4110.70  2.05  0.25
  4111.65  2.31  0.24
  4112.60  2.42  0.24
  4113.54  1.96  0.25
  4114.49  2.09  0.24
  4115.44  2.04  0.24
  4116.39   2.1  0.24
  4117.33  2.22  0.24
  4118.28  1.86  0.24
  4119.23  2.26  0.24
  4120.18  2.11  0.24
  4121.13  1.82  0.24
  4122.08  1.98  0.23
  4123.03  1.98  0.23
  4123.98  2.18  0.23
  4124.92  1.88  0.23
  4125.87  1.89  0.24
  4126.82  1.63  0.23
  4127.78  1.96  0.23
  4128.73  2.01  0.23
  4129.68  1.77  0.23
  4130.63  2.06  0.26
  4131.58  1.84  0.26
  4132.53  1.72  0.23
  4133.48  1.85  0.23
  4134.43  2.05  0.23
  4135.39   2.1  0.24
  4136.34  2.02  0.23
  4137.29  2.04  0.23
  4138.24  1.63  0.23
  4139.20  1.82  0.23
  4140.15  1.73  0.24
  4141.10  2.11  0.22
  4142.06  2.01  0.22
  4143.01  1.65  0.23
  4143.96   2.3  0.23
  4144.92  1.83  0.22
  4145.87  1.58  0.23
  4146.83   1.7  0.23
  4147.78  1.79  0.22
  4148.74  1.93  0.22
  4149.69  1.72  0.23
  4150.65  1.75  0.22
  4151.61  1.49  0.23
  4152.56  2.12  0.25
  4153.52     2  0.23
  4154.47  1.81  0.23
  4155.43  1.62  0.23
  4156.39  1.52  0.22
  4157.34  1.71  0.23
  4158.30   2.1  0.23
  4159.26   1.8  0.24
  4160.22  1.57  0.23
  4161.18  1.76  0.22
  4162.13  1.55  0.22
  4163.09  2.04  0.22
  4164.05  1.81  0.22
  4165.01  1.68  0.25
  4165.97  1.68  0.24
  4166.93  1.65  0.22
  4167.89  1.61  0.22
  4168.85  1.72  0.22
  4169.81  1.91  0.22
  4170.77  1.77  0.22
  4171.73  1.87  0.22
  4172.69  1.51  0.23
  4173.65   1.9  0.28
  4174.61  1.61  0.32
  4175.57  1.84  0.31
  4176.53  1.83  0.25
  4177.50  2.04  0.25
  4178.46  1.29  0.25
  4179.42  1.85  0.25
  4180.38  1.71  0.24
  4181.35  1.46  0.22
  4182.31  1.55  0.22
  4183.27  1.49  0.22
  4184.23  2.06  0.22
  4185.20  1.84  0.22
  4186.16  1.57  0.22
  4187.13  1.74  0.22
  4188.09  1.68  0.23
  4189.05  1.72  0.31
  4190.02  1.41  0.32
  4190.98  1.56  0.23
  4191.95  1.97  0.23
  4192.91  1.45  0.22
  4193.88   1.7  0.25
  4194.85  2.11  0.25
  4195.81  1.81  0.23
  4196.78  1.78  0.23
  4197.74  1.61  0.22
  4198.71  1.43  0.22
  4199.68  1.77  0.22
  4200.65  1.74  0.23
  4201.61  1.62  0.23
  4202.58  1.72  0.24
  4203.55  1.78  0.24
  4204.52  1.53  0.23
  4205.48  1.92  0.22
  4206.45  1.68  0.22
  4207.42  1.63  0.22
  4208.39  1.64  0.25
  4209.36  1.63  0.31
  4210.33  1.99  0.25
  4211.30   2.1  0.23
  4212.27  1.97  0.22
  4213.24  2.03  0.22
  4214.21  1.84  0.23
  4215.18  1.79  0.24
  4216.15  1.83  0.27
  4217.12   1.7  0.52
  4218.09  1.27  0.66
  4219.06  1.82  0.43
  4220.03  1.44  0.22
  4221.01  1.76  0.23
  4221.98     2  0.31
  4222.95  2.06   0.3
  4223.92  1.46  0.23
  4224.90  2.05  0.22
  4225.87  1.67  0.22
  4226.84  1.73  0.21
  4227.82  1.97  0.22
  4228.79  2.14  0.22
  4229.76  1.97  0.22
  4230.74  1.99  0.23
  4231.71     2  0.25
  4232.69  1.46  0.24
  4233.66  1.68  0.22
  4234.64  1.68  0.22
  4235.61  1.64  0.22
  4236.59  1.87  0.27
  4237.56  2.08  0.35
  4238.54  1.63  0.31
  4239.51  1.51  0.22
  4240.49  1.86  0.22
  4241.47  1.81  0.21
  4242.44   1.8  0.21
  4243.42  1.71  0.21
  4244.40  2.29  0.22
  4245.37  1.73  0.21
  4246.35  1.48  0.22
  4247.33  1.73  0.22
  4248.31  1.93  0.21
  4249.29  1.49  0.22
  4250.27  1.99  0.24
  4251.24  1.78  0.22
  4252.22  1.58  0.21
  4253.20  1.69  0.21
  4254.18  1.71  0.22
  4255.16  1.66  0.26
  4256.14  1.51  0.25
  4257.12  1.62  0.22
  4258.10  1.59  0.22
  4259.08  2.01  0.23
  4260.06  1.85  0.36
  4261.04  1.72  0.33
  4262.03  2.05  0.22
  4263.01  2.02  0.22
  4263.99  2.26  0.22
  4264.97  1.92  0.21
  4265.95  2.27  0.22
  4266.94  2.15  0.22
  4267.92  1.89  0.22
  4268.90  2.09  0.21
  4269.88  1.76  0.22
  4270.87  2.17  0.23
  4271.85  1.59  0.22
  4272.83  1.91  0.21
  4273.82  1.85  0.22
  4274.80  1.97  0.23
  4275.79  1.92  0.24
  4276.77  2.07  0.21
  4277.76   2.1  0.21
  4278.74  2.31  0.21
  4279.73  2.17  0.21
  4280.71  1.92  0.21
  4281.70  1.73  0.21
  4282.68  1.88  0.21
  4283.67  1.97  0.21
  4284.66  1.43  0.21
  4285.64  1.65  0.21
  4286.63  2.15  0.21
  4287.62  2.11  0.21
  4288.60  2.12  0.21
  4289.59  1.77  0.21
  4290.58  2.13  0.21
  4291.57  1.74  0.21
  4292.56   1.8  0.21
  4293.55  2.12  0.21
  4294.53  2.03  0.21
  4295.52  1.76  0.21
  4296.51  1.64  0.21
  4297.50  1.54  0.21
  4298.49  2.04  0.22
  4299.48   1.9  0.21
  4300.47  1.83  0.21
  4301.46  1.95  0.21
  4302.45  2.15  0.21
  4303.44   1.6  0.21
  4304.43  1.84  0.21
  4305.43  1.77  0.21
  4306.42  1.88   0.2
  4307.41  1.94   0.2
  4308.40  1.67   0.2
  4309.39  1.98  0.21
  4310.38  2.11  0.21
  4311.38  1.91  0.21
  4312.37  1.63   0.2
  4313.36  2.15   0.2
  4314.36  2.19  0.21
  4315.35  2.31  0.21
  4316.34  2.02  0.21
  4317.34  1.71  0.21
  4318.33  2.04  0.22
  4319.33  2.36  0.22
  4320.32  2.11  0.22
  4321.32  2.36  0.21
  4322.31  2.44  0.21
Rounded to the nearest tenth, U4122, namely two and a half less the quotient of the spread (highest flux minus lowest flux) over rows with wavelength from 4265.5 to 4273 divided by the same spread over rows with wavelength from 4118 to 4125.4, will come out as 1.0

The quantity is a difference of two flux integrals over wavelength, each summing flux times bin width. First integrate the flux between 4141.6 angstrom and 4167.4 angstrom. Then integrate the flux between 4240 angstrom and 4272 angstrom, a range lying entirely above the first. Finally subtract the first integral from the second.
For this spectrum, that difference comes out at 13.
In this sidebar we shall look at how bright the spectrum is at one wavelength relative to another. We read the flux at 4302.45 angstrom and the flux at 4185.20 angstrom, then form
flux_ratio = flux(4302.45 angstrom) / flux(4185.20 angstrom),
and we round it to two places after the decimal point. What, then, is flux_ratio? 1.17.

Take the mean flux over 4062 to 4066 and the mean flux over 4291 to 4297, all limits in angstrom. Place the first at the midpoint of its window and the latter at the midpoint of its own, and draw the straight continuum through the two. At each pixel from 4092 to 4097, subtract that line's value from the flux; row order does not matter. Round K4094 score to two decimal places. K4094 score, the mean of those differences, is 0.22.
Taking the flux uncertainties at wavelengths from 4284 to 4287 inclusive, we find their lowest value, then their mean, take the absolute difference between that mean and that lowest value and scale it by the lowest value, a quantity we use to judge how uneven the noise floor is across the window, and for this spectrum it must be 0.000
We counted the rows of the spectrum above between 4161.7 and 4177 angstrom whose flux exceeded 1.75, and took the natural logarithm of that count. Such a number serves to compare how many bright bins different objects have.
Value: 2.1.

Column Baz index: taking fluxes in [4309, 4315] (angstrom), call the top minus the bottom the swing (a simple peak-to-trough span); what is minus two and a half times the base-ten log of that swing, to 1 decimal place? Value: 0.6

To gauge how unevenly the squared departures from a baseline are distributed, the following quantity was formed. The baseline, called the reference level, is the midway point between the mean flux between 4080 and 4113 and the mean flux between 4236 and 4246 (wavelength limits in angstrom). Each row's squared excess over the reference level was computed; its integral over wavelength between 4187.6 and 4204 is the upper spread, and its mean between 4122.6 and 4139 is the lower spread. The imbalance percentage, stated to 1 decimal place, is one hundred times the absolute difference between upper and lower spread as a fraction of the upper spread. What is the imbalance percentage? 98.0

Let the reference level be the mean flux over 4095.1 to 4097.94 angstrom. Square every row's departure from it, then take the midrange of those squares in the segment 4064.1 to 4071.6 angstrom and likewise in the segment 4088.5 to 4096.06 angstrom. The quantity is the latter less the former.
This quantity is -0.114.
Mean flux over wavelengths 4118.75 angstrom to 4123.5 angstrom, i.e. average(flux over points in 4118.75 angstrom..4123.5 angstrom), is 2.03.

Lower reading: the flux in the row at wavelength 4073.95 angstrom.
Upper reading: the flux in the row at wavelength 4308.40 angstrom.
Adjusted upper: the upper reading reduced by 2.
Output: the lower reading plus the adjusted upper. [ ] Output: 1.74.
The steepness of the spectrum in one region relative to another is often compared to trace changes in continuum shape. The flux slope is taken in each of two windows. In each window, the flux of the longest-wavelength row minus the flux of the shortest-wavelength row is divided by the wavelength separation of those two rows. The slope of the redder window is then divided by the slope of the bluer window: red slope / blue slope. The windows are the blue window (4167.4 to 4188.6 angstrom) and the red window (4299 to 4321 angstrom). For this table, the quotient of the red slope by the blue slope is 2.9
